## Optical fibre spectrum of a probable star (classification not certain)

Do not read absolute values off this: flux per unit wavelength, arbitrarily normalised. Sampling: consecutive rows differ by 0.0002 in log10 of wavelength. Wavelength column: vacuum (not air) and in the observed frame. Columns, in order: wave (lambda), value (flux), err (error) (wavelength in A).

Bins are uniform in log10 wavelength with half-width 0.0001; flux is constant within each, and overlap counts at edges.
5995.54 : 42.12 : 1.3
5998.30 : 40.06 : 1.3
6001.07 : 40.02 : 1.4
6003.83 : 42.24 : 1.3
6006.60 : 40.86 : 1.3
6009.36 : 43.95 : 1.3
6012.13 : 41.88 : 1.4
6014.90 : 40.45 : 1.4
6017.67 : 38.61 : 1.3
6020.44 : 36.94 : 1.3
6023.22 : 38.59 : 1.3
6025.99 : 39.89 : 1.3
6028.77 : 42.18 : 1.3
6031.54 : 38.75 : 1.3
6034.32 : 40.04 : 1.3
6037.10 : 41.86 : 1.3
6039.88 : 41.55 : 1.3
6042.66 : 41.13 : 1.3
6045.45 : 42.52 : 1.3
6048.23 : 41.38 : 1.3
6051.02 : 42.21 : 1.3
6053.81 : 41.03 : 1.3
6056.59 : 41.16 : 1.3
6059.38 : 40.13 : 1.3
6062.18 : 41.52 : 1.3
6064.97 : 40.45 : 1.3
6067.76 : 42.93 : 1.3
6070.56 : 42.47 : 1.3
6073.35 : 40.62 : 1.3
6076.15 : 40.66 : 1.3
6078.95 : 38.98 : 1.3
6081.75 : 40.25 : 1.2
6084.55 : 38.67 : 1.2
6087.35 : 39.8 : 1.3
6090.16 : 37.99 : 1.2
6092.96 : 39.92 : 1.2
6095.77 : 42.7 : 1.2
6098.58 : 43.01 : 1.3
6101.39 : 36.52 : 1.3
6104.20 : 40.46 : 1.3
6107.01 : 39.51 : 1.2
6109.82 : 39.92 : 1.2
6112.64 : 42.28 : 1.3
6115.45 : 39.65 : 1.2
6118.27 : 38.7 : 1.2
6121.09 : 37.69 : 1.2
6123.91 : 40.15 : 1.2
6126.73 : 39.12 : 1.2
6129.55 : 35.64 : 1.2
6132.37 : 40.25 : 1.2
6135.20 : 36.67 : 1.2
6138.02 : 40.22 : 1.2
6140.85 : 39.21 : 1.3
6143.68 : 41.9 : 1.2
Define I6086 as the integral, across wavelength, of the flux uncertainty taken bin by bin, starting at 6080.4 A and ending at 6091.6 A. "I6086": 13.7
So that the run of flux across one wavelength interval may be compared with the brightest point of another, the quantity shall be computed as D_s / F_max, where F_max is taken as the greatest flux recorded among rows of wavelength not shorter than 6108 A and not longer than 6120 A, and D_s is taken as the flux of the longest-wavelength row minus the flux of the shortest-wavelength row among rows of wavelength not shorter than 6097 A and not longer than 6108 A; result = -0.08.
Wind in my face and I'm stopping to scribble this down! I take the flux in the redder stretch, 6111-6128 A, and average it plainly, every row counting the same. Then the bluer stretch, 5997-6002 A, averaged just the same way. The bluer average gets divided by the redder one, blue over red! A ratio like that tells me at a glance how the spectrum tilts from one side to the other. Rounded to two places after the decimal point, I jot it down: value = 1.01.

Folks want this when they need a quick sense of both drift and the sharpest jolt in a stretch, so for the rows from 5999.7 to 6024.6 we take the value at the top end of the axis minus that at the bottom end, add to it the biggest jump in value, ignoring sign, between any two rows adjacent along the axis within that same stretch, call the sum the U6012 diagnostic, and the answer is 1.7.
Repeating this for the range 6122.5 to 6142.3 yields 3.7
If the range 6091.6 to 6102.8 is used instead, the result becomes 3.1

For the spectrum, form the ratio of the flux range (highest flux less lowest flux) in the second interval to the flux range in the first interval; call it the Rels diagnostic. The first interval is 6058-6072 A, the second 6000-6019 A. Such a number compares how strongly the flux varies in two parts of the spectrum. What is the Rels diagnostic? 1.9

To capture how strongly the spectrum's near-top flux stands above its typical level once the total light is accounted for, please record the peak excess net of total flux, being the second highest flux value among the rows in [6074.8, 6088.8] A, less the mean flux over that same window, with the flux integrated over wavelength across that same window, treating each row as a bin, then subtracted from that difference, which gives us -555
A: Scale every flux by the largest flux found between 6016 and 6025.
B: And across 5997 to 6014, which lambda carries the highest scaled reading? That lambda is 6009.36 A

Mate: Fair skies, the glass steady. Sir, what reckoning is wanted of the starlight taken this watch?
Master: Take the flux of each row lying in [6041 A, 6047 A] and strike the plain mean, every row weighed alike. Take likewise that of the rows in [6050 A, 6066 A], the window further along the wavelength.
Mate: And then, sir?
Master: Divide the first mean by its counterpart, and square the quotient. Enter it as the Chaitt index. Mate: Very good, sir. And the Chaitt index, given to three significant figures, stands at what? 1.04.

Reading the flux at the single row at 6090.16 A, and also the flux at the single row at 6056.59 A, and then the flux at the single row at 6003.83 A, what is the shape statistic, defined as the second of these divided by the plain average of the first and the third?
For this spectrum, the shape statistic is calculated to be 1.026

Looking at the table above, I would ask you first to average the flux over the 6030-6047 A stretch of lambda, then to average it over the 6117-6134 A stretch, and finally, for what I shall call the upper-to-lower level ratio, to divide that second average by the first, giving 0.94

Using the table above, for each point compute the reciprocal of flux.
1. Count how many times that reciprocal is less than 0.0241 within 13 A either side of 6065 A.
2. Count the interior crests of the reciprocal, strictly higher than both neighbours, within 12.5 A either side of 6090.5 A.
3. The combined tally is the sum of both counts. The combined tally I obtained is 5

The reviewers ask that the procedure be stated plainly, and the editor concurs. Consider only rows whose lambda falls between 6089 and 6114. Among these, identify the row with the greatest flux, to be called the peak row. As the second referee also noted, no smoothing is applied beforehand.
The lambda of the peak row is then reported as 6098.58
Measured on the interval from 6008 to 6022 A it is 6009.36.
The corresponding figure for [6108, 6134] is 6112.64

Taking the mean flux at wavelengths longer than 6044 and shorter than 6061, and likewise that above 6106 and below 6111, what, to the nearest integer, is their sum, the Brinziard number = 81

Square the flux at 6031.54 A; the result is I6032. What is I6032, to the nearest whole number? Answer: 1502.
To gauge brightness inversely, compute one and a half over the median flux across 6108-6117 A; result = 0.0376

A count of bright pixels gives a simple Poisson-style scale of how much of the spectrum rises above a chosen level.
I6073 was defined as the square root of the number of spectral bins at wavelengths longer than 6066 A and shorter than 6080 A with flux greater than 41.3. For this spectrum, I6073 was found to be 1.4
